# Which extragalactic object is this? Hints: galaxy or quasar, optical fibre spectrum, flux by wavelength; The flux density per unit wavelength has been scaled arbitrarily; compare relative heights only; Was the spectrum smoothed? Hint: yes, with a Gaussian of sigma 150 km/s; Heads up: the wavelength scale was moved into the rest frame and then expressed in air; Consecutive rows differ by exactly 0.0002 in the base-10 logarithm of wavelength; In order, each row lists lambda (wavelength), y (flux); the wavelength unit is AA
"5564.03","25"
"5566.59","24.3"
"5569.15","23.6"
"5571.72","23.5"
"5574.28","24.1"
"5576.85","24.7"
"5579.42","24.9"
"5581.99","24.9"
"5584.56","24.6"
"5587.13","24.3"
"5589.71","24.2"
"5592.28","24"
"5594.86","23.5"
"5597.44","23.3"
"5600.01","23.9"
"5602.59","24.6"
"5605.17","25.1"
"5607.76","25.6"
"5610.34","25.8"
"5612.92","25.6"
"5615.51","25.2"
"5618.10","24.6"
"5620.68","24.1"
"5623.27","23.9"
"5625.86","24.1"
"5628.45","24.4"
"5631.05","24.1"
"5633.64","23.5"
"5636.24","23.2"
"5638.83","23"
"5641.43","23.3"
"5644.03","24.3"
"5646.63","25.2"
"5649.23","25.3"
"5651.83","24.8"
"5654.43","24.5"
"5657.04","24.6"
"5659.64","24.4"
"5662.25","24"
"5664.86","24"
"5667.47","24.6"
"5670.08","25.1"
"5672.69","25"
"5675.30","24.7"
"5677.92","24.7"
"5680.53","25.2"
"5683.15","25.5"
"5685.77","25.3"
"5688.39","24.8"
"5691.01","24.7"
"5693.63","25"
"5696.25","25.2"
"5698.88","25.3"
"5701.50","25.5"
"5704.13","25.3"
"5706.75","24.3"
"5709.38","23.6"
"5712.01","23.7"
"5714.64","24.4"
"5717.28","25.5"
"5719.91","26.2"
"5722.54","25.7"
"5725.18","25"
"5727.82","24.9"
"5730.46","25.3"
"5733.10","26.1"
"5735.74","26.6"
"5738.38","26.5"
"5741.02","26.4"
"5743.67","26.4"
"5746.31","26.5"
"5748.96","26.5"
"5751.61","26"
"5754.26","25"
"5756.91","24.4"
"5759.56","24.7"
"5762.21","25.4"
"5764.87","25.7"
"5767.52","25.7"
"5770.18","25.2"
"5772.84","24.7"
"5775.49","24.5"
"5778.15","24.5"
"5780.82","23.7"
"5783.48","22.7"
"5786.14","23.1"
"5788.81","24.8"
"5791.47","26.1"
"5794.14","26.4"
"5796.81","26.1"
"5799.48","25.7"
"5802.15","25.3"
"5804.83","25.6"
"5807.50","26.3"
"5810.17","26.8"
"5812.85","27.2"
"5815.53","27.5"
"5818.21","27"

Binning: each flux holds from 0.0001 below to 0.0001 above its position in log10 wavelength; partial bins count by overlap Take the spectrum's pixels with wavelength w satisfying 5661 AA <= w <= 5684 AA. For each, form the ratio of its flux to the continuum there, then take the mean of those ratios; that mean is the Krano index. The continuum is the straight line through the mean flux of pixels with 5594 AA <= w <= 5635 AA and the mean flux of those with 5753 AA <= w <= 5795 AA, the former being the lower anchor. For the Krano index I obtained 1.01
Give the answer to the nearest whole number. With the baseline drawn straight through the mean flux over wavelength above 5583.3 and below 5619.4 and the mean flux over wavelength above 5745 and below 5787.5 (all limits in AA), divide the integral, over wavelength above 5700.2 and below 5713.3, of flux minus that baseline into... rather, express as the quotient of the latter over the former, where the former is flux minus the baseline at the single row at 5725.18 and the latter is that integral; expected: -22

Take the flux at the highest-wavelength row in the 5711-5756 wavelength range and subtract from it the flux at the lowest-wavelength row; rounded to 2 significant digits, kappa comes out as 1.3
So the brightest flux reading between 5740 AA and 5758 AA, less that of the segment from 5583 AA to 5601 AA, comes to 1.90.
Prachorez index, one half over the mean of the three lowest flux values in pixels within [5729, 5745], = 0.0193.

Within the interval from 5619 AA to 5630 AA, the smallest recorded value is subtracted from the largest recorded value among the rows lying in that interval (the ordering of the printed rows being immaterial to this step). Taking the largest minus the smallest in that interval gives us 0.5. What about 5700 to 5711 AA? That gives 1.9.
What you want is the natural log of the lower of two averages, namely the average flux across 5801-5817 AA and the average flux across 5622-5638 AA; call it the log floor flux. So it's 3.17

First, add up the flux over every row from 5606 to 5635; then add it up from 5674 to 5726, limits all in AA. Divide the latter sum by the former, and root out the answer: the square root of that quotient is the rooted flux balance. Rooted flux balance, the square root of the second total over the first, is 1.4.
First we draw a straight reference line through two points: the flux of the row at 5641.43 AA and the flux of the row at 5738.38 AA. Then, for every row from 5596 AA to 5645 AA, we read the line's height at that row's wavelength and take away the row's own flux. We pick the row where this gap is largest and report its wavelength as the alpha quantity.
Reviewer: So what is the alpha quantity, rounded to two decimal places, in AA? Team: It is 5638.83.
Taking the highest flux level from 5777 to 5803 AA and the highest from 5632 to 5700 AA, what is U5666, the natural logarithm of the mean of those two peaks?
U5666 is 3.26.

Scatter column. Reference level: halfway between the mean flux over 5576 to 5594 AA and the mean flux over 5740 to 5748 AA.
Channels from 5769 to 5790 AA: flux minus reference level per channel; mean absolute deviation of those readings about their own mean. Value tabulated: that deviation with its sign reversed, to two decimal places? -0.74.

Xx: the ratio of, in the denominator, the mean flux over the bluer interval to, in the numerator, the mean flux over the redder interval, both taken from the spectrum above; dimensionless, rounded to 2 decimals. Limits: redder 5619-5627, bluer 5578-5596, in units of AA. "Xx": 0.99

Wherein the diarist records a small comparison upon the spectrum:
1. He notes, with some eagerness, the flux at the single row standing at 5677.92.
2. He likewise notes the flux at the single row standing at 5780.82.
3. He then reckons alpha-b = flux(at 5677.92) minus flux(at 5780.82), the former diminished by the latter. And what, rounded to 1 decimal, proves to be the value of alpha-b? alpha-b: 1.0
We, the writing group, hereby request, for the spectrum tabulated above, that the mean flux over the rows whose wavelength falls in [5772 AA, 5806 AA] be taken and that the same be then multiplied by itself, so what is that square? 618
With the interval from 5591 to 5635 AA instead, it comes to 597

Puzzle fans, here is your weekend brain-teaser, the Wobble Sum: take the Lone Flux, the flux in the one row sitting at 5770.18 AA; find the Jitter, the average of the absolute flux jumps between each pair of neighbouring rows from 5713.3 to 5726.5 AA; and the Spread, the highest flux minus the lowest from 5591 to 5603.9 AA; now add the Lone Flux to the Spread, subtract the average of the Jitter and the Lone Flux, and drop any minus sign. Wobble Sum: 13.5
